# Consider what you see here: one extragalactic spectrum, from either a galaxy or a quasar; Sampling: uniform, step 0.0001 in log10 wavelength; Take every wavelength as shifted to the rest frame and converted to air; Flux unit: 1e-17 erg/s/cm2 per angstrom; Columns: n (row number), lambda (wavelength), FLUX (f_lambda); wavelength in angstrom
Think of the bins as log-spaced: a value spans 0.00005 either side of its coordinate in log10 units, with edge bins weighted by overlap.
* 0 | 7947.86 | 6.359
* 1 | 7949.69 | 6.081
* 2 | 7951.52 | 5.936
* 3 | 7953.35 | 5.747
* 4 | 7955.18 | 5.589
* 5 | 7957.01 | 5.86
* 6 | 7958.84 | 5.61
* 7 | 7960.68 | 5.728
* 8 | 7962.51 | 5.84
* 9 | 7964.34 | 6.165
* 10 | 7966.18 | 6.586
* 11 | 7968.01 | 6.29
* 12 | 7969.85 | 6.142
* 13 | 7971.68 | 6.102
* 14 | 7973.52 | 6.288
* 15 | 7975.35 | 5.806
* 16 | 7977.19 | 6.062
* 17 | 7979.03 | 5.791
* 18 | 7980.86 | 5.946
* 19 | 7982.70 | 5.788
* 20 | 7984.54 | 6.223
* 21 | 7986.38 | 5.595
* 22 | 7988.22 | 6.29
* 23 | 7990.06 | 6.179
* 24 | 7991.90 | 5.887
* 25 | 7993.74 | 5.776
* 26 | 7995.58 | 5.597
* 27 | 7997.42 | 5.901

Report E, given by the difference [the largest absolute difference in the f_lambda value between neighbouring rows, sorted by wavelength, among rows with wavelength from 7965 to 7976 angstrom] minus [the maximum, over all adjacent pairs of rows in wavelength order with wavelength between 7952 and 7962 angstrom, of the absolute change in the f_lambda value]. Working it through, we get 0.21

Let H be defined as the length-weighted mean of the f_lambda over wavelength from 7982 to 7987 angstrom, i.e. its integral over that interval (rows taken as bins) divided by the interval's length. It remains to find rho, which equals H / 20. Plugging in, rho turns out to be 0.294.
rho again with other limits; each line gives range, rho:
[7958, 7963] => 0.286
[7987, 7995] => 0.300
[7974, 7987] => 0.295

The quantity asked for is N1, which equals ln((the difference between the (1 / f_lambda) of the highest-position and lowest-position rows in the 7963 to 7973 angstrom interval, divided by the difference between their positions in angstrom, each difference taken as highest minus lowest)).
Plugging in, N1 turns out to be -8.4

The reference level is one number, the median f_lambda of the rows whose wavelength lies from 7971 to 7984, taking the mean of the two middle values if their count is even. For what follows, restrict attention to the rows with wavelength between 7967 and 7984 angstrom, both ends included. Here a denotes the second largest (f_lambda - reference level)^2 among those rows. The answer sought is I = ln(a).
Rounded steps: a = 0.117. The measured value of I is -2.15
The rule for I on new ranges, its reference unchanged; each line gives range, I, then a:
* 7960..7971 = -2.13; 0.118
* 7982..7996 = -2.11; 0.122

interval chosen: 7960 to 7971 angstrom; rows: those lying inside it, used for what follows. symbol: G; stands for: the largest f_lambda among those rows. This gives 6.586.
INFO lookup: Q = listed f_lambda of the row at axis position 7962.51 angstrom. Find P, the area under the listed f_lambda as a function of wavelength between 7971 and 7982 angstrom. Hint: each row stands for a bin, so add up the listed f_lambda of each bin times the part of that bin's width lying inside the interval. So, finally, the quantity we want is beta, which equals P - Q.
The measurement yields 60.1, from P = 65.9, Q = 5.84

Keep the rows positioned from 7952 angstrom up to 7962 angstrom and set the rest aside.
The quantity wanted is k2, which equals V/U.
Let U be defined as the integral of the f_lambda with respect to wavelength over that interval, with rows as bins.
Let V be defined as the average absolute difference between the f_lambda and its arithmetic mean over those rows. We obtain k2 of 0.0015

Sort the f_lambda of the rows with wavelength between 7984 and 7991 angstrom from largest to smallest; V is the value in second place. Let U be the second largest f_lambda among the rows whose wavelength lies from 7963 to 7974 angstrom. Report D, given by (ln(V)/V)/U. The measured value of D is 0.0467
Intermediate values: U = 6.29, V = 6.223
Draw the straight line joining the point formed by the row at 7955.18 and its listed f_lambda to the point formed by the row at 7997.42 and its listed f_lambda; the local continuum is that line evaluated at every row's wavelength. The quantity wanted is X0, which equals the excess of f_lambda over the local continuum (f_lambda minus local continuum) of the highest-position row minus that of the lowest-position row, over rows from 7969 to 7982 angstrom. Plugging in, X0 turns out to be -0.28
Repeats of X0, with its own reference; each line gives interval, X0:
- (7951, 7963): -0.18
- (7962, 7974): 0.37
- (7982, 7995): -0.09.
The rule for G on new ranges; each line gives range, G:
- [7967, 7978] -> 6.29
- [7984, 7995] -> 6.29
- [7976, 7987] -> 6.223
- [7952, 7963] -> 5.86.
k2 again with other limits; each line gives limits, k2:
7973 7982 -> 0.0029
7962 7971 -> 0.0033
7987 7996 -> 0.0043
